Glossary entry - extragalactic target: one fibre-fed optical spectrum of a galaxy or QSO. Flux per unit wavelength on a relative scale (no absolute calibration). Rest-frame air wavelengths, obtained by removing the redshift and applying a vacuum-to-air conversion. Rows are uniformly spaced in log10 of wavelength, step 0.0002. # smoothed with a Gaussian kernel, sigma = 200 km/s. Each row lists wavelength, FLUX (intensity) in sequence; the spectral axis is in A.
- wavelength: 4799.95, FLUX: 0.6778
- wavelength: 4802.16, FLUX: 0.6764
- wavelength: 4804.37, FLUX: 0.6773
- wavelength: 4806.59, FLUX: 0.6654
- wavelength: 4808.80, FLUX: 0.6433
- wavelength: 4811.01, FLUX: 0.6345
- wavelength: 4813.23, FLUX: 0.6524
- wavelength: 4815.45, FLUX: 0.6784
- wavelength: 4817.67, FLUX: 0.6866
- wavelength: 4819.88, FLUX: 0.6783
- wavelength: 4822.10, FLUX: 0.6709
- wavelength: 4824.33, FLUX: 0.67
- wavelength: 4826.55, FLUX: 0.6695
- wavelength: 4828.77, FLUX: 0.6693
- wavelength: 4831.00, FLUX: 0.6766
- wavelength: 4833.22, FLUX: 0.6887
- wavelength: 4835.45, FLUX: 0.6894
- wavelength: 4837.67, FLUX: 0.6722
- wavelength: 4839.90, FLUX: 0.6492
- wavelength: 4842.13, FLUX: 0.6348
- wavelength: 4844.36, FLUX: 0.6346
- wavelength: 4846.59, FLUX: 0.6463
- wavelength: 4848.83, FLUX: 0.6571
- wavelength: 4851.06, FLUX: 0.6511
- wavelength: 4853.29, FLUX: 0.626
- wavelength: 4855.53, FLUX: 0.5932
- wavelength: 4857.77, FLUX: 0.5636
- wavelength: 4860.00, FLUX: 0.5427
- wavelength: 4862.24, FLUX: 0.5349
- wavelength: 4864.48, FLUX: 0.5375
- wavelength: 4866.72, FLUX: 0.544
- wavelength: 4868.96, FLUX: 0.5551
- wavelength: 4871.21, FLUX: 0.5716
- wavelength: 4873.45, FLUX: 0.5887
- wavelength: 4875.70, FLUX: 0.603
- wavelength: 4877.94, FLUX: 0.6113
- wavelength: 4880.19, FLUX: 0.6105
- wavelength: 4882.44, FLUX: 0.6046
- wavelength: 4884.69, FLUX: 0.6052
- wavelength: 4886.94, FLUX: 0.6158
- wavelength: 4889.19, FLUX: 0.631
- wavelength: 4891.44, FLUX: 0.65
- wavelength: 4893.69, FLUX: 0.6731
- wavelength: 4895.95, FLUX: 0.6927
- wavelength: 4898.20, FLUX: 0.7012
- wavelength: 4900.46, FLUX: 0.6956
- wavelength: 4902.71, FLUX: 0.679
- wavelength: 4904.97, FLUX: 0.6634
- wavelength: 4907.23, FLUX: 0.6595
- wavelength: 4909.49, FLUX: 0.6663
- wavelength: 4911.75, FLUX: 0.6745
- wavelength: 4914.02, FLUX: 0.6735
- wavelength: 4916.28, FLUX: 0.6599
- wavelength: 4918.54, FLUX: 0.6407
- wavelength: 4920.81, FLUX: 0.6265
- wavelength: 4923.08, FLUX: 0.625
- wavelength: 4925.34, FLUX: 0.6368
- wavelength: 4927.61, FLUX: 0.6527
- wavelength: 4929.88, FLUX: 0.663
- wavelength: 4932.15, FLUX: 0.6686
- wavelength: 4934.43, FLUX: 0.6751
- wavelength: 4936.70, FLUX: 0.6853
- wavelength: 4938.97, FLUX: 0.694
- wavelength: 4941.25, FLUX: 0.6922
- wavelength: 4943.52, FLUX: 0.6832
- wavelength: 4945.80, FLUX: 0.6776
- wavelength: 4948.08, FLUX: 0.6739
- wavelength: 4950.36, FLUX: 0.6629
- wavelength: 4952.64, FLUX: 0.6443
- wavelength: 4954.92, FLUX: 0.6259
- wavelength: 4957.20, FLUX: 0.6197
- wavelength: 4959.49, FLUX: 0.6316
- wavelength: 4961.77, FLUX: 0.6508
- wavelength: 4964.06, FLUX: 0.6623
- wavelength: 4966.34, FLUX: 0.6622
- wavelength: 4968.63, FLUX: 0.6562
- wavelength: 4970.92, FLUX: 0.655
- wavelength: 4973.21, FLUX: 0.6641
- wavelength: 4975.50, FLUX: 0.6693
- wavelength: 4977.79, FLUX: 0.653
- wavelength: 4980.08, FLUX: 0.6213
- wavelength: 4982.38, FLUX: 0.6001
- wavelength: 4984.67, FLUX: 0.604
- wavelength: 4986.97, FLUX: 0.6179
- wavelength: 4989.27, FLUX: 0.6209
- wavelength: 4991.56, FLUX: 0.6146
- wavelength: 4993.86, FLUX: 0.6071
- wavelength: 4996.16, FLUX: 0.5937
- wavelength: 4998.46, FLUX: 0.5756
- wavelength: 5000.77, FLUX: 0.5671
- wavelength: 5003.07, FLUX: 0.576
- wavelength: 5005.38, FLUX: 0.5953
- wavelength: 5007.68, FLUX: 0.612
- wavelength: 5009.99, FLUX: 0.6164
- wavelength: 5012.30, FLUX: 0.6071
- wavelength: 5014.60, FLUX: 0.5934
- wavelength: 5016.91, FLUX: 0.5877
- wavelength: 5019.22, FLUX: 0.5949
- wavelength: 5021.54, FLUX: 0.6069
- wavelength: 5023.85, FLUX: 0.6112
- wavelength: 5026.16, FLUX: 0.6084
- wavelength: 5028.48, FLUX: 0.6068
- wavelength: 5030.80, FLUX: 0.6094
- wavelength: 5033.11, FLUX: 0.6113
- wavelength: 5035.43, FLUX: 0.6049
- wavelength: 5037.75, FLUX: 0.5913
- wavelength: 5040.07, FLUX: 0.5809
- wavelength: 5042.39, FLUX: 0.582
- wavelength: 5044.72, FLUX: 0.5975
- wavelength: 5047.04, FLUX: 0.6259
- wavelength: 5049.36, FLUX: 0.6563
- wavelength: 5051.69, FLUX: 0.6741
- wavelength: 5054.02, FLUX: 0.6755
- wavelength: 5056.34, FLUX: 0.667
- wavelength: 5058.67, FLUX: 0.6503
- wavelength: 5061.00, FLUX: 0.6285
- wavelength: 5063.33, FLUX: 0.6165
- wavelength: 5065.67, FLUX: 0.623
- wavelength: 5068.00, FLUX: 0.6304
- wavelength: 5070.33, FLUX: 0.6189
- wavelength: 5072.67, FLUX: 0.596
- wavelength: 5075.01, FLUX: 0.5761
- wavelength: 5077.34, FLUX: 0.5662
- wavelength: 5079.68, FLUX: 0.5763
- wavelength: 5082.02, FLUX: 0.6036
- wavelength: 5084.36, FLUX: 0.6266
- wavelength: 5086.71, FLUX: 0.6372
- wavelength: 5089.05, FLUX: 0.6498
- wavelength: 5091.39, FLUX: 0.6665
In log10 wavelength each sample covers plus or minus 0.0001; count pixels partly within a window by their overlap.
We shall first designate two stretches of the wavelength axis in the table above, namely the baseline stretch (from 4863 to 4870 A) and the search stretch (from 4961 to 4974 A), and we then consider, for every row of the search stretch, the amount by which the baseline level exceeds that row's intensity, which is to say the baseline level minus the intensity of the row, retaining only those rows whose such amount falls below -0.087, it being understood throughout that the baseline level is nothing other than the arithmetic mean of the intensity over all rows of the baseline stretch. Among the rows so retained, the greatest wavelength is 4973.21 A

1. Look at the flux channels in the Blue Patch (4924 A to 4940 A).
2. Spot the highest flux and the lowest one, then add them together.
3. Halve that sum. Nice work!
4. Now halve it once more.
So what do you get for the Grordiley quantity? 0.333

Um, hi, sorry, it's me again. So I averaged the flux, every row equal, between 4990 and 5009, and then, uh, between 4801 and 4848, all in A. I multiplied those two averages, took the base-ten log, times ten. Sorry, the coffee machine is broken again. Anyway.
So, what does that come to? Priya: -4.04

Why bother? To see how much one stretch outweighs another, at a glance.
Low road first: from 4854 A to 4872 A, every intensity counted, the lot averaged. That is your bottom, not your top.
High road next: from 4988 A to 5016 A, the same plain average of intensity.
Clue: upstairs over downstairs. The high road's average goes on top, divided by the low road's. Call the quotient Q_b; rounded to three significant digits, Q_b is 1.08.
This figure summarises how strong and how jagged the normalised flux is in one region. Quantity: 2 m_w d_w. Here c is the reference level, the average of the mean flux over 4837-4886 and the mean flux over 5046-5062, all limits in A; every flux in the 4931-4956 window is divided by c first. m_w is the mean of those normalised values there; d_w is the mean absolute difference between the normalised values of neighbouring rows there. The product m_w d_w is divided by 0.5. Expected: 0.032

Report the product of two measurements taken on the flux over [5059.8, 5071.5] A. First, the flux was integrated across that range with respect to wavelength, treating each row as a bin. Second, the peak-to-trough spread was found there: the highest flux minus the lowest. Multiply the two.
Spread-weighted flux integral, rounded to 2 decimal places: 0.10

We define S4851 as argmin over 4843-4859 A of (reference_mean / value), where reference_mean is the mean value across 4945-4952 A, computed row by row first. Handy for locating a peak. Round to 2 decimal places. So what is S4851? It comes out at 4848.83 A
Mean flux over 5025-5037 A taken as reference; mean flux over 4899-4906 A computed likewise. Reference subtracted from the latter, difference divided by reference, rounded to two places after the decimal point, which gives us 0.12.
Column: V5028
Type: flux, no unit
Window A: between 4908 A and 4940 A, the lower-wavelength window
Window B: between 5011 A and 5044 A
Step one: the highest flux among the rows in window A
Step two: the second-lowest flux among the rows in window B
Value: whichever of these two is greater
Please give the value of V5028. 0.694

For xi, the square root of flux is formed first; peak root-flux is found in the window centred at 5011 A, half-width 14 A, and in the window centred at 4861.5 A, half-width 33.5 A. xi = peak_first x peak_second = 0.65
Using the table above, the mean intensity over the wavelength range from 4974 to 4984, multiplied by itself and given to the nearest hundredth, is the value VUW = 0.40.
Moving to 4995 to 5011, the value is 0.35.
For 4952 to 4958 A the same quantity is 0.40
